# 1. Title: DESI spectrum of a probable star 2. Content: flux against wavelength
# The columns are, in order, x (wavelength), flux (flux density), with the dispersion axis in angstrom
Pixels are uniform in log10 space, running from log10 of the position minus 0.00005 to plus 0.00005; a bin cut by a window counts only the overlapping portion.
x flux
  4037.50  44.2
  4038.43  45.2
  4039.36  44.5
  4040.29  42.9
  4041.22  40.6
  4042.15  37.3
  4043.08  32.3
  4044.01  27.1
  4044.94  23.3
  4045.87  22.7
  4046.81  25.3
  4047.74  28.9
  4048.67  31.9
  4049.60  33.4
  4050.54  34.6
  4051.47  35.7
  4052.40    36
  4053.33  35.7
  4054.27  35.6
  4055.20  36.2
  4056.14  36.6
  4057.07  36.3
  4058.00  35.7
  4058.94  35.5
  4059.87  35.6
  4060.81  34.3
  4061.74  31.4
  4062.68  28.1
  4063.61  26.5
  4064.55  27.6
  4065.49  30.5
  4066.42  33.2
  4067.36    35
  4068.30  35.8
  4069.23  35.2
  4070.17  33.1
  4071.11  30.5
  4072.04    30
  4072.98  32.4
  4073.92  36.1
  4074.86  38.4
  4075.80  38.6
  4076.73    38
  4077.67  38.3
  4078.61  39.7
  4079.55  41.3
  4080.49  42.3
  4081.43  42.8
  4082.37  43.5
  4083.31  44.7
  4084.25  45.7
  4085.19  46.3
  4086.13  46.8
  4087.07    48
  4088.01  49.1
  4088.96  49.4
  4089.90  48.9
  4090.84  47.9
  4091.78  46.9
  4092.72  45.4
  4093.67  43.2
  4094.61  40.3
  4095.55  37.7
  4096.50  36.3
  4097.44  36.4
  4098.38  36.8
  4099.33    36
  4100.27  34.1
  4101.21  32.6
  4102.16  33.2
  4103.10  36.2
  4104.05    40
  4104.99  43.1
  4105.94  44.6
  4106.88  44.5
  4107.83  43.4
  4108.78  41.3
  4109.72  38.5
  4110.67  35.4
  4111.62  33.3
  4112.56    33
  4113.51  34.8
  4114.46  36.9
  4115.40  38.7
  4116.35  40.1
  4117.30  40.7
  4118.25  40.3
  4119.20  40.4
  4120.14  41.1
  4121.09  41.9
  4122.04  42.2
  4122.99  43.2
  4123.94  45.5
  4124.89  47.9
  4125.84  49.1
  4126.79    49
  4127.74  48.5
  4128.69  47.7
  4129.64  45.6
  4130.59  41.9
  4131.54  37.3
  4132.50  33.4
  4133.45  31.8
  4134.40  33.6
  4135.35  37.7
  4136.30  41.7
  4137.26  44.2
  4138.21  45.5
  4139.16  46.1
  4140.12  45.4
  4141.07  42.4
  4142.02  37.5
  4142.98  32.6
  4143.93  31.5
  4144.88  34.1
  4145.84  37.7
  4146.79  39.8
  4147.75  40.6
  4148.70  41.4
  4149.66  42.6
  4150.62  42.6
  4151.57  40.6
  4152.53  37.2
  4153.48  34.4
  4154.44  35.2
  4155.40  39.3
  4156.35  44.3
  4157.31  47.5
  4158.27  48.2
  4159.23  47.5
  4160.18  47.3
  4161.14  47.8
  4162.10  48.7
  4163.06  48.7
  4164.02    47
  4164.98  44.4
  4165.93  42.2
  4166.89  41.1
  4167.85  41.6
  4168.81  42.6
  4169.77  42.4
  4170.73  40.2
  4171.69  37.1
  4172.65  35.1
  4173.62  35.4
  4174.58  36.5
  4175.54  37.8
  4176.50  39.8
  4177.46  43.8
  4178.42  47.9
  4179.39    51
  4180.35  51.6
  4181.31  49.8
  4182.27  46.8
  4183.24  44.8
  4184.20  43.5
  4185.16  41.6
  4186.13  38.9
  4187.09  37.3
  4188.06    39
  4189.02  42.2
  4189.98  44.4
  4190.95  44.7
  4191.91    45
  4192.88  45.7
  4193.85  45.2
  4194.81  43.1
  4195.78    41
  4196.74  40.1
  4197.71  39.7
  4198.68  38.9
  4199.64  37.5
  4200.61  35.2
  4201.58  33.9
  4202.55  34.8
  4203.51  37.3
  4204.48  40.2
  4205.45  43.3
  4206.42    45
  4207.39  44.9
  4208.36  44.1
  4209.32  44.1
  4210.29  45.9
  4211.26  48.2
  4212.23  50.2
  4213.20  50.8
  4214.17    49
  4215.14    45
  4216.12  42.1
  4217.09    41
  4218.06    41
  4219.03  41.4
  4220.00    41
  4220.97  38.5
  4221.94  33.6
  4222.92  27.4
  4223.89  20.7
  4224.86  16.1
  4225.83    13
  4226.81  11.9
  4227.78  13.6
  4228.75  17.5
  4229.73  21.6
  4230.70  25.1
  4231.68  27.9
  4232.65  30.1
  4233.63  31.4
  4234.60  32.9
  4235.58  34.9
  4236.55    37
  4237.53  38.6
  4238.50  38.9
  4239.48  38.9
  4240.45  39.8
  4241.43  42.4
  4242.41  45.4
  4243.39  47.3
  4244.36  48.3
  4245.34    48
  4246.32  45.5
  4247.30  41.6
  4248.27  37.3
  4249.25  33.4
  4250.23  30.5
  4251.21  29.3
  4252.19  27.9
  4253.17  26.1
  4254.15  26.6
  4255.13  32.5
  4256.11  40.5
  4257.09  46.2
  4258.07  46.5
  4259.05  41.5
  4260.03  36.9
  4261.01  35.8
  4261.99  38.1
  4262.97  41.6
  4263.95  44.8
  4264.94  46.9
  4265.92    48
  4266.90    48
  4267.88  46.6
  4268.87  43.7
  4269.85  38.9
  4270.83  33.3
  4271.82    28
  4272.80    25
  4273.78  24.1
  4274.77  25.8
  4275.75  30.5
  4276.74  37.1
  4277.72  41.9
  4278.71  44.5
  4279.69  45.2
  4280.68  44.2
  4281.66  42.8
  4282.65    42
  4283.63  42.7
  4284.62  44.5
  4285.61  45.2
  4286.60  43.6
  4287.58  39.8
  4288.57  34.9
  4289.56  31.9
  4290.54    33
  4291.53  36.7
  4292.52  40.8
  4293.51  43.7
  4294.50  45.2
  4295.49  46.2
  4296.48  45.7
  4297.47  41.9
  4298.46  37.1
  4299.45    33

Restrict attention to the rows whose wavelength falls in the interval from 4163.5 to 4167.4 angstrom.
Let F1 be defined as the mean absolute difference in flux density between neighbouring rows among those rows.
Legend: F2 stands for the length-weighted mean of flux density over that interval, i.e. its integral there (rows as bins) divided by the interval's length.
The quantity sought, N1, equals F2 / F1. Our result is 22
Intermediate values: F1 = 1.97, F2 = 43.8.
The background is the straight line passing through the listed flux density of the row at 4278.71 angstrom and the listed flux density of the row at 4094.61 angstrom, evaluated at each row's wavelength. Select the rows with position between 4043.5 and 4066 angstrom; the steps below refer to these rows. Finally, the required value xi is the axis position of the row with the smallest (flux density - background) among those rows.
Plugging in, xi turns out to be 4045.87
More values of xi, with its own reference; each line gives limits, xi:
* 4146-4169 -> 4153.48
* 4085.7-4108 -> 4101.21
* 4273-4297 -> 4273.78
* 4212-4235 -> 4226.81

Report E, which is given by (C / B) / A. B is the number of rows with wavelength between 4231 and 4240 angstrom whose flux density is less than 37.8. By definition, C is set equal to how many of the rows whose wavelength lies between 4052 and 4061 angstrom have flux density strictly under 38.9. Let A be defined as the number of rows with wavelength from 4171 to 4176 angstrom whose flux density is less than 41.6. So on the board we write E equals 0.33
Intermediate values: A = 5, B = 6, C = 10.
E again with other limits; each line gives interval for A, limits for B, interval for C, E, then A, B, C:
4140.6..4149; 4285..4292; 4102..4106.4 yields 0.06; 8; 4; 2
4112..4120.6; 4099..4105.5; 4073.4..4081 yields 0.11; 9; 5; 5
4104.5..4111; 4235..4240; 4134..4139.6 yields 0.33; 3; 2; 2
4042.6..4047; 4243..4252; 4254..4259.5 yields 0.10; 5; 4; 2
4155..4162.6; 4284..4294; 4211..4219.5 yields 0.00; 1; 4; 0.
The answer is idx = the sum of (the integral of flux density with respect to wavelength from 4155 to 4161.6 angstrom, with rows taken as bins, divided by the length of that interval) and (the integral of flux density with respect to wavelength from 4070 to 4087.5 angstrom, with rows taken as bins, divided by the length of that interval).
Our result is 86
